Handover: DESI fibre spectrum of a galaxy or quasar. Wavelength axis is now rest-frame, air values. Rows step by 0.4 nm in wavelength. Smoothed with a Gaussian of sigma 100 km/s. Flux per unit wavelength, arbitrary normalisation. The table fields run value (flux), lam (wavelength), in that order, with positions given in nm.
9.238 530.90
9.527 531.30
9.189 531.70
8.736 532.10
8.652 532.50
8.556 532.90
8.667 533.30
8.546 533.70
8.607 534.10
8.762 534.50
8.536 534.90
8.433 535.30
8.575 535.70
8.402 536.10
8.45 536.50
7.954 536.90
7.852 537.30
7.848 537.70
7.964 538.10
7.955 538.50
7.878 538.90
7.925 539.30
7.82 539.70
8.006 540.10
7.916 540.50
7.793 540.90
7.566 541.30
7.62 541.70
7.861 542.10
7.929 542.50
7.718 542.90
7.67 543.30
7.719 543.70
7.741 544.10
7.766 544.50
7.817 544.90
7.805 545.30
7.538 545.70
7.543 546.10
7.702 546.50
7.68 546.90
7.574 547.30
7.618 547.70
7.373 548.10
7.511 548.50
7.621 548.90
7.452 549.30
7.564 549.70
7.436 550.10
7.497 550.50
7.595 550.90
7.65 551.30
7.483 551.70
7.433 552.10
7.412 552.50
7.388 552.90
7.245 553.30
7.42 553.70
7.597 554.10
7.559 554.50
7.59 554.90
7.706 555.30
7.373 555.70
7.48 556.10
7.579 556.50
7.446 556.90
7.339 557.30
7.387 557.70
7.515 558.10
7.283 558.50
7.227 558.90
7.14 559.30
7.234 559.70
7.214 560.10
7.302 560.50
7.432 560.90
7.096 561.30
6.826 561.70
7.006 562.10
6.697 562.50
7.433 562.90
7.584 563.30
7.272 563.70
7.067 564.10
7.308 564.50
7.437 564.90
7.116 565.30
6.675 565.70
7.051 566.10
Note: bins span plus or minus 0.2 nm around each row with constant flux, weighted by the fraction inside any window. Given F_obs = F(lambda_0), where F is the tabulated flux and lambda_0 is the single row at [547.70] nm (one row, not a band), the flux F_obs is 7.618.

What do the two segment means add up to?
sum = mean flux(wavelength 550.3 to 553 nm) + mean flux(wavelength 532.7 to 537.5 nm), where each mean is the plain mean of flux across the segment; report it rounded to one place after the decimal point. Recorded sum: 15.9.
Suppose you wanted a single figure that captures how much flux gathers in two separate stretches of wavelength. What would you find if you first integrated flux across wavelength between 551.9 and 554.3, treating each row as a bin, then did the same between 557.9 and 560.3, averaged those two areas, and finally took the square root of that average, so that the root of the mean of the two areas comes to 4.20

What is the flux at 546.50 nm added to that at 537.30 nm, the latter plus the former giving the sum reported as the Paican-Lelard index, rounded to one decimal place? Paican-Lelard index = 15.6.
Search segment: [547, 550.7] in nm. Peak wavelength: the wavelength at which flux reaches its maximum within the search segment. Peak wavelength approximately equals 548.90 nm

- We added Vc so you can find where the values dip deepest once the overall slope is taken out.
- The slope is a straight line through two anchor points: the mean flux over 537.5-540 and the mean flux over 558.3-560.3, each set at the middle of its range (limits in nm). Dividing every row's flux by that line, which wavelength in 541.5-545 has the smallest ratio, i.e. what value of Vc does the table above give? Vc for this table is 541.70 nm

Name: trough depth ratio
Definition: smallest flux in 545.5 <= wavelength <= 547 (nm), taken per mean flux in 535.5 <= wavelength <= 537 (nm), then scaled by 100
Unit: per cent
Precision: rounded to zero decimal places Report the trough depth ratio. 90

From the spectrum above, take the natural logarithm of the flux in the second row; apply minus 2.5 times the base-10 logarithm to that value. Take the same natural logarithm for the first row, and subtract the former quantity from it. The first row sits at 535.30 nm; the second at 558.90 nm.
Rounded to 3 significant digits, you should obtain 2.87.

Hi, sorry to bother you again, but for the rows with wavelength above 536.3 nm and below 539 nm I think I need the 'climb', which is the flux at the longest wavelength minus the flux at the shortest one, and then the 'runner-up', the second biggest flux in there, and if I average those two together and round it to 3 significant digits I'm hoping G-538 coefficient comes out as 3.70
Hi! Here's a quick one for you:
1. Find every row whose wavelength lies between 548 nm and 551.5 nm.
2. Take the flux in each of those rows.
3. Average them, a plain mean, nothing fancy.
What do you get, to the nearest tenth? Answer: 7.5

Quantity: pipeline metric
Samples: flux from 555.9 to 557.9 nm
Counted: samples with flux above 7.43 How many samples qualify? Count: 3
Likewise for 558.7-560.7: 0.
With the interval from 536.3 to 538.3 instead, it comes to 5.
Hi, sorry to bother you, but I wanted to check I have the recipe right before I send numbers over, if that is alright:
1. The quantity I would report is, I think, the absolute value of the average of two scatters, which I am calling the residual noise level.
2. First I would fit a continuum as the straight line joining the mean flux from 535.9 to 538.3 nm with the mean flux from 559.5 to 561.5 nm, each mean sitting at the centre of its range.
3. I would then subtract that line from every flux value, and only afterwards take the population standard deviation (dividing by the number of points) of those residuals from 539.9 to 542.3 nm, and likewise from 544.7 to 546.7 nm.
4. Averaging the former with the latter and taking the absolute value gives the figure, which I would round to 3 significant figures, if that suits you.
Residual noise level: 0.128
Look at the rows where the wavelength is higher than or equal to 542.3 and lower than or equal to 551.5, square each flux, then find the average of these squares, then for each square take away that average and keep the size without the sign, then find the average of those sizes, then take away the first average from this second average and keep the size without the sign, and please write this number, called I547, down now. 56.6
